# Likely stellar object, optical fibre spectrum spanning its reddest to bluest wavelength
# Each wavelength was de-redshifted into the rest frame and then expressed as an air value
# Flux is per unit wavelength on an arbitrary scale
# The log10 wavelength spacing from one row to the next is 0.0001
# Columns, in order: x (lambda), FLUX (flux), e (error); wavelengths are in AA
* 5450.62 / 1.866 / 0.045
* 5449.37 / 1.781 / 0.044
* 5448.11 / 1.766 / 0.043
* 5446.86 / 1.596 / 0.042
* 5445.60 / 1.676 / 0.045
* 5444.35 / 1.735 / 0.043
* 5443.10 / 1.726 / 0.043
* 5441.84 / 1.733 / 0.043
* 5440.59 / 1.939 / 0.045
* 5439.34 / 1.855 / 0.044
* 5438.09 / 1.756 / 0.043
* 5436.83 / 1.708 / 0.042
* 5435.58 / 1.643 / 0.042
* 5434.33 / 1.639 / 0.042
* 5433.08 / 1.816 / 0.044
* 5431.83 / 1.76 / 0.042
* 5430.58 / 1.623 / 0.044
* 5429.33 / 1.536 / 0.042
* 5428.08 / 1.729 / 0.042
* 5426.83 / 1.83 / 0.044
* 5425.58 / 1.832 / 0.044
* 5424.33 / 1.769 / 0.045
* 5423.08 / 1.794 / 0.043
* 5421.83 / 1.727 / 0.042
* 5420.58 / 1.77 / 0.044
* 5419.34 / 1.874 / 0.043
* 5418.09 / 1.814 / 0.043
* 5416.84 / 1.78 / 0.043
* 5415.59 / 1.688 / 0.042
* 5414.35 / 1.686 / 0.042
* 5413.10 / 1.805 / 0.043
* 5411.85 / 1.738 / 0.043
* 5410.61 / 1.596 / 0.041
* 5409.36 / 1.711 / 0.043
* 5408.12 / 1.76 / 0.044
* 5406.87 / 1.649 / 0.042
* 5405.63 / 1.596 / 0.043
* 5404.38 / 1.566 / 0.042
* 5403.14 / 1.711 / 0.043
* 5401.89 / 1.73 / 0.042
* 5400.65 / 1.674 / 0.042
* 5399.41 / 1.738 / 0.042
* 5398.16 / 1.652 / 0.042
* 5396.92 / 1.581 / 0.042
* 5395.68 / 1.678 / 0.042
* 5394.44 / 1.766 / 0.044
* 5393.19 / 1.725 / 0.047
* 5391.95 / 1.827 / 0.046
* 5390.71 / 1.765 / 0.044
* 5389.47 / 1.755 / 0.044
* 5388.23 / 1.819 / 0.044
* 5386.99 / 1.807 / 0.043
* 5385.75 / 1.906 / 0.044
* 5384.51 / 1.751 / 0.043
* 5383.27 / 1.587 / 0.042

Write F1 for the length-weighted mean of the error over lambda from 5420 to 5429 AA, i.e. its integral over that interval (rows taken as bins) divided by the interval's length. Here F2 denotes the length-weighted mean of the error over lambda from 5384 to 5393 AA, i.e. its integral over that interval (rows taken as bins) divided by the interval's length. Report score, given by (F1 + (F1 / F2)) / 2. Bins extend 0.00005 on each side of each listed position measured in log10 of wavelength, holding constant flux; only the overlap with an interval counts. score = 0.512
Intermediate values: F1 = 0.0433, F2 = 0.0442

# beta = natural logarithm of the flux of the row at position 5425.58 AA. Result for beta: 0.61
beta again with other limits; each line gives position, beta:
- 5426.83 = 0.60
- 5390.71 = 0.57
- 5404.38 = 0.45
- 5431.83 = 0.57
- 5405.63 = 0.47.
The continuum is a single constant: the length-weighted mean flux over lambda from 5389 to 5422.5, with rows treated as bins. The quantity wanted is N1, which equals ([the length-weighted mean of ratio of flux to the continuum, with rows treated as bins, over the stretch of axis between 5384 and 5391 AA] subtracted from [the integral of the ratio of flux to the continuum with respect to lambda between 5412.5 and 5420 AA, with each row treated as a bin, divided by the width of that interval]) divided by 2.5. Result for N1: -0.007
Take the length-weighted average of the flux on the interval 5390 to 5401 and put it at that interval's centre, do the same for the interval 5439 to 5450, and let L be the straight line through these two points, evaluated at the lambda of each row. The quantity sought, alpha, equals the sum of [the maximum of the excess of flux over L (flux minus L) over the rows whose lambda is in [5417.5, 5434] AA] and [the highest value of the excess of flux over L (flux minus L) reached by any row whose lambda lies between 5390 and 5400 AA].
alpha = 0.26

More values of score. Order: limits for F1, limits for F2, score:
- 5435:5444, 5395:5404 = 0.533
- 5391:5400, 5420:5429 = 0.524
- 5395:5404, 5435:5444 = 0.510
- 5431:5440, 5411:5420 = 0.522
